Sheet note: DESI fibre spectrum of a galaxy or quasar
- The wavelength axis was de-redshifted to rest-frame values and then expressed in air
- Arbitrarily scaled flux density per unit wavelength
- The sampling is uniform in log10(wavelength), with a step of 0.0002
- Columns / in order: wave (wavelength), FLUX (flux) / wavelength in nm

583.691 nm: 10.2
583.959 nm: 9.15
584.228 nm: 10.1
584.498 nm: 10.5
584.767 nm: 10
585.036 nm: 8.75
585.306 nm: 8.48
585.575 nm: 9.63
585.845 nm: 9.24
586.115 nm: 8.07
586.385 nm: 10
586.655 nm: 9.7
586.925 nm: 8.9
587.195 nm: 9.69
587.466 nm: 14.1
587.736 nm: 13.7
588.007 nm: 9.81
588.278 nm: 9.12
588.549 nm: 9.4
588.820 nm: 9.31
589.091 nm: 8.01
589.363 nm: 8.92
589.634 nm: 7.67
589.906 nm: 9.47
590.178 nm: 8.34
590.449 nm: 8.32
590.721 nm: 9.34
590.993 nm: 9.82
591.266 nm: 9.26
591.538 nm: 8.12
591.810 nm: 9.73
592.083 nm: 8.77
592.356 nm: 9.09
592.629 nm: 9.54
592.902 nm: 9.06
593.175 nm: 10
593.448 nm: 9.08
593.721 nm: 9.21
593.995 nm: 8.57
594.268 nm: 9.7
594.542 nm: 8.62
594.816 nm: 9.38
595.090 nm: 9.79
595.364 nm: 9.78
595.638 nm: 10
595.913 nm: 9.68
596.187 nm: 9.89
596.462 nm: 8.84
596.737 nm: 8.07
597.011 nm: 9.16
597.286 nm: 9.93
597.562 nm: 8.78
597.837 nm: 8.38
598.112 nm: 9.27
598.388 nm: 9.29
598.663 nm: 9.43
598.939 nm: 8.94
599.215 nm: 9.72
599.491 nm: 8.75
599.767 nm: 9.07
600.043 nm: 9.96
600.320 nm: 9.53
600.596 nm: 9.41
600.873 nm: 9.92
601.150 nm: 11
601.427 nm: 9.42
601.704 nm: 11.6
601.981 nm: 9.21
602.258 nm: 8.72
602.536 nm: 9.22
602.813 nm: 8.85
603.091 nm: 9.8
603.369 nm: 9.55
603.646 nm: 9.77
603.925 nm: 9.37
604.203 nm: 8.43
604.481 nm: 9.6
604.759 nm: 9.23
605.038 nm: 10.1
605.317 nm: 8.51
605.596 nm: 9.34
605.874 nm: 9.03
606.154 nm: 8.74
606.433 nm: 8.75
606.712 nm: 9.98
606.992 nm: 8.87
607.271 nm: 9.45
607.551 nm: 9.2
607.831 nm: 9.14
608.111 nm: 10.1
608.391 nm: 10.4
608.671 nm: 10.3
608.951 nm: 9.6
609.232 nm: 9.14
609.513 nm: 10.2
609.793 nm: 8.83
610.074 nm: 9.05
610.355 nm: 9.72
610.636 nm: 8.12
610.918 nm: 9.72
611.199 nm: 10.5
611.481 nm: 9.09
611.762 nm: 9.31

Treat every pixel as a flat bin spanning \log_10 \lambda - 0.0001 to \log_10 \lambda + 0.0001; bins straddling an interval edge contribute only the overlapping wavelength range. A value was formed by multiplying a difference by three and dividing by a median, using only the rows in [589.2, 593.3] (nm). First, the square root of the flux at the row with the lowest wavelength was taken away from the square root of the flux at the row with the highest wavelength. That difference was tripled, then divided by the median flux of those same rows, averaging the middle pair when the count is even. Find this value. 0.06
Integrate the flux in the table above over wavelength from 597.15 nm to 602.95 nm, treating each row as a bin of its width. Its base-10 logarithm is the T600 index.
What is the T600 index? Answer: 1.74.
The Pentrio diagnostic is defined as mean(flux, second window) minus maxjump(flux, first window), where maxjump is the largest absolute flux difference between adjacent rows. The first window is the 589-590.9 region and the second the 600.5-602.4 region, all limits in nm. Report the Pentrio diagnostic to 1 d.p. 8.1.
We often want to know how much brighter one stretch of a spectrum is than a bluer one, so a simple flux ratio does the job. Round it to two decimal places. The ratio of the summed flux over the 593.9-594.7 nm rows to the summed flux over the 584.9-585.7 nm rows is 1.00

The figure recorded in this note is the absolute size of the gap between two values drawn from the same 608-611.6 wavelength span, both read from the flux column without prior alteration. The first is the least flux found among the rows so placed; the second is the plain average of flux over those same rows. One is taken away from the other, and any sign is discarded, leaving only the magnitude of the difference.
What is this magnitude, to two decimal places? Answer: 1.48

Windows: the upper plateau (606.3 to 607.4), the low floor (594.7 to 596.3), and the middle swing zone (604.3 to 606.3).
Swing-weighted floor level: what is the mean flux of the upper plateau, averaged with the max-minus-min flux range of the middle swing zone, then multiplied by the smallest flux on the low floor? 50.9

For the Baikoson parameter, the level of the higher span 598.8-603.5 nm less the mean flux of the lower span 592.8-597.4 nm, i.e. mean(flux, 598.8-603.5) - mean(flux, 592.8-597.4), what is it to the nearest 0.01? 0.23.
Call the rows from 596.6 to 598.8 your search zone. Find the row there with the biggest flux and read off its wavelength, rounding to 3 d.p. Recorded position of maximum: 597.286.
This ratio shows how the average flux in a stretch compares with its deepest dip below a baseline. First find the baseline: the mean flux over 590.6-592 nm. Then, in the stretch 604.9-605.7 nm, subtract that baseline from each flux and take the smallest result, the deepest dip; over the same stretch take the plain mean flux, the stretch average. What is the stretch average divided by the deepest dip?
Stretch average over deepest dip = -13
